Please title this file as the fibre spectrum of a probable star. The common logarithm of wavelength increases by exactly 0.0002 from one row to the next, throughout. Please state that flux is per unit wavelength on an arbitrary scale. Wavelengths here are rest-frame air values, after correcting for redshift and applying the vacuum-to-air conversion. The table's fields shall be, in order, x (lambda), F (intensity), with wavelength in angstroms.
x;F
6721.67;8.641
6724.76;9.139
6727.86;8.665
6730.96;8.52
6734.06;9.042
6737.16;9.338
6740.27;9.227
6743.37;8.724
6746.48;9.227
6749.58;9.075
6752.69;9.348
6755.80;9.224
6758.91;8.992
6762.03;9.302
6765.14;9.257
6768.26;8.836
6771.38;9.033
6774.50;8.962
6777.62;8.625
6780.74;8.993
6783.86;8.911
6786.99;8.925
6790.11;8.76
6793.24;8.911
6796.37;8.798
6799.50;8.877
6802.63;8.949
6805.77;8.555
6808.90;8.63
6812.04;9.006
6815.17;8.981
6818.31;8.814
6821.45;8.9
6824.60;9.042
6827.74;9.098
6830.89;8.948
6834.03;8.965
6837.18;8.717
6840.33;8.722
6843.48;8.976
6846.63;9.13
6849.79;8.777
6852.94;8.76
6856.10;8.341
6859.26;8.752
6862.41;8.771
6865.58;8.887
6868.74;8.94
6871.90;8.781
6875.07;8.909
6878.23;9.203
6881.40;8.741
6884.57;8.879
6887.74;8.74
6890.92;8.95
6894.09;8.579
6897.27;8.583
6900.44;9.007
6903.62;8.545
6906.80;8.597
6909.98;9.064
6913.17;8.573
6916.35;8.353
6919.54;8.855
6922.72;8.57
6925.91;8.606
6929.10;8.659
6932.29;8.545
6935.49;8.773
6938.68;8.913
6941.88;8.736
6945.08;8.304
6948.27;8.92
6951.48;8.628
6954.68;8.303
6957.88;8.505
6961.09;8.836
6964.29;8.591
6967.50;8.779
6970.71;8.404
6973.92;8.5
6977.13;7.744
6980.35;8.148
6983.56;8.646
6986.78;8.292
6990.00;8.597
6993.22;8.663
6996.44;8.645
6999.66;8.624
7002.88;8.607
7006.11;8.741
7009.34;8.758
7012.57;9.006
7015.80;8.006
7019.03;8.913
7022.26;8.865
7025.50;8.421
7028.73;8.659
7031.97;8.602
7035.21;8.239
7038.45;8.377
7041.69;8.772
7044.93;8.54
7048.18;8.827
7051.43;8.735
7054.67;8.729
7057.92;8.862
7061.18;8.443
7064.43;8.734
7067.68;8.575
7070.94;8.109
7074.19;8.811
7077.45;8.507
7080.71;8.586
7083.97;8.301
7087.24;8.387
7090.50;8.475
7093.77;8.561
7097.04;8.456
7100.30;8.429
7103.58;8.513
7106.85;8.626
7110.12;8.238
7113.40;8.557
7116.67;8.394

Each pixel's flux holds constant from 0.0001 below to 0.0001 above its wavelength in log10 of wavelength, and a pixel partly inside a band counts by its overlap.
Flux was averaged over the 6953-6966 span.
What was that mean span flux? 8.56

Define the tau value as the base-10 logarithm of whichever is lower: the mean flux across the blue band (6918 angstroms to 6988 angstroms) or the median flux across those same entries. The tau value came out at 0.932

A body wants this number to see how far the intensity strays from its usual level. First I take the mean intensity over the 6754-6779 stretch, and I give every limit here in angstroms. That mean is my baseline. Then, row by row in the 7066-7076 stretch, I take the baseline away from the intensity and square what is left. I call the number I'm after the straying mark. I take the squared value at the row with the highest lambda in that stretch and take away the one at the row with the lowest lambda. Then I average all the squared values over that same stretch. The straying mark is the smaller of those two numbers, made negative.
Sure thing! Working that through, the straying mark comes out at 0.16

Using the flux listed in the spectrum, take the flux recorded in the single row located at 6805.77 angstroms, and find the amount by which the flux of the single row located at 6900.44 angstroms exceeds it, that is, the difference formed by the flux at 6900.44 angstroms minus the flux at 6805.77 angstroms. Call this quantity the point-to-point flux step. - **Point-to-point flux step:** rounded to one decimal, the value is 0.5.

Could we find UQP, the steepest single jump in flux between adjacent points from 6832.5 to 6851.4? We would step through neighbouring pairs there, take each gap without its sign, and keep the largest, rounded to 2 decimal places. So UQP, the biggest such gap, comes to 0.35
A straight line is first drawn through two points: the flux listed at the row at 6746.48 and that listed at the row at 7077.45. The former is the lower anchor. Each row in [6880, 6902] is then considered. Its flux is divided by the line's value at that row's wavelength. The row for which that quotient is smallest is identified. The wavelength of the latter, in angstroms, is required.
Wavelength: 6894.09 angstroms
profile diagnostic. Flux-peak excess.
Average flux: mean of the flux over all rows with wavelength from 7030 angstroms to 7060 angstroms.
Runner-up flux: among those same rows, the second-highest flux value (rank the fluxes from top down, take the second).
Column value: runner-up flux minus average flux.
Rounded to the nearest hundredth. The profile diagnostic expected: 0.20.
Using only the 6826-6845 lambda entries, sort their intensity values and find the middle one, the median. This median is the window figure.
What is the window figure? 8.96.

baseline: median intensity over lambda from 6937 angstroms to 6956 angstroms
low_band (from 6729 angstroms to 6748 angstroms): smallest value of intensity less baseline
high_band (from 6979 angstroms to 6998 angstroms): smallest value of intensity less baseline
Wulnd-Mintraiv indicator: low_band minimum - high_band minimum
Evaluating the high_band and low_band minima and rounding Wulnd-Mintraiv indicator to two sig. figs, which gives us 0.37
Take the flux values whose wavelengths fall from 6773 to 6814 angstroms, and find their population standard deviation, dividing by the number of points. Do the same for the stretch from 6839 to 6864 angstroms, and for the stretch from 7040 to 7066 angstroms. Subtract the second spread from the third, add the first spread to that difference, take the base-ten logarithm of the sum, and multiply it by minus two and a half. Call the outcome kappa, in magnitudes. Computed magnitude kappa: 2.9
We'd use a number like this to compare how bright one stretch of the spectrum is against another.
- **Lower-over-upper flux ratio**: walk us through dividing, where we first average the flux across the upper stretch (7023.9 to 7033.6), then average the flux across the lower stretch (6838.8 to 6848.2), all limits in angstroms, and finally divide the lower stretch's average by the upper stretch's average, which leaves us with 1.04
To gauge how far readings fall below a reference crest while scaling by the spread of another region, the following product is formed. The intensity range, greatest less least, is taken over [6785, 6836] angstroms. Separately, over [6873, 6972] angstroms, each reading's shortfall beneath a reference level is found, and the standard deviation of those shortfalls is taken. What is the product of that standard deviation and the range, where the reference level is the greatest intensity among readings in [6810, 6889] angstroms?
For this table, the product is 0.12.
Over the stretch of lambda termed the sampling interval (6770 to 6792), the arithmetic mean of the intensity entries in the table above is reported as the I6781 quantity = 8.89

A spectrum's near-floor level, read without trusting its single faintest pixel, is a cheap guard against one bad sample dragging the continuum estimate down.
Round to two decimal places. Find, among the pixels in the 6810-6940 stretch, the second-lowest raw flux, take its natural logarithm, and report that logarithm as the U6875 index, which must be 2.12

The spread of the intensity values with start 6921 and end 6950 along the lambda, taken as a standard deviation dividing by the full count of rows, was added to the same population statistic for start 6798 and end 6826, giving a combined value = 0.341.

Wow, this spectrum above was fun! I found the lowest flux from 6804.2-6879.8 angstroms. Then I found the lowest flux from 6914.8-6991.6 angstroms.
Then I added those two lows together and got 16.1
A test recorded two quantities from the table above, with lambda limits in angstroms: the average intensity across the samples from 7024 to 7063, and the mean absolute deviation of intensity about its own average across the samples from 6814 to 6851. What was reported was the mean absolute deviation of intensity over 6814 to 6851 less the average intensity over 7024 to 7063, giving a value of -8.49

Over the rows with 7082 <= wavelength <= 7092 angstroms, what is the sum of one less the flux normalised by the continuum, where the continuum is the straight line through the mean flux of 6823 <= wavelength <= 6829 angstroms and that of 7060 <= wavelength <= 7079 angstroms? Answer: 0.04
